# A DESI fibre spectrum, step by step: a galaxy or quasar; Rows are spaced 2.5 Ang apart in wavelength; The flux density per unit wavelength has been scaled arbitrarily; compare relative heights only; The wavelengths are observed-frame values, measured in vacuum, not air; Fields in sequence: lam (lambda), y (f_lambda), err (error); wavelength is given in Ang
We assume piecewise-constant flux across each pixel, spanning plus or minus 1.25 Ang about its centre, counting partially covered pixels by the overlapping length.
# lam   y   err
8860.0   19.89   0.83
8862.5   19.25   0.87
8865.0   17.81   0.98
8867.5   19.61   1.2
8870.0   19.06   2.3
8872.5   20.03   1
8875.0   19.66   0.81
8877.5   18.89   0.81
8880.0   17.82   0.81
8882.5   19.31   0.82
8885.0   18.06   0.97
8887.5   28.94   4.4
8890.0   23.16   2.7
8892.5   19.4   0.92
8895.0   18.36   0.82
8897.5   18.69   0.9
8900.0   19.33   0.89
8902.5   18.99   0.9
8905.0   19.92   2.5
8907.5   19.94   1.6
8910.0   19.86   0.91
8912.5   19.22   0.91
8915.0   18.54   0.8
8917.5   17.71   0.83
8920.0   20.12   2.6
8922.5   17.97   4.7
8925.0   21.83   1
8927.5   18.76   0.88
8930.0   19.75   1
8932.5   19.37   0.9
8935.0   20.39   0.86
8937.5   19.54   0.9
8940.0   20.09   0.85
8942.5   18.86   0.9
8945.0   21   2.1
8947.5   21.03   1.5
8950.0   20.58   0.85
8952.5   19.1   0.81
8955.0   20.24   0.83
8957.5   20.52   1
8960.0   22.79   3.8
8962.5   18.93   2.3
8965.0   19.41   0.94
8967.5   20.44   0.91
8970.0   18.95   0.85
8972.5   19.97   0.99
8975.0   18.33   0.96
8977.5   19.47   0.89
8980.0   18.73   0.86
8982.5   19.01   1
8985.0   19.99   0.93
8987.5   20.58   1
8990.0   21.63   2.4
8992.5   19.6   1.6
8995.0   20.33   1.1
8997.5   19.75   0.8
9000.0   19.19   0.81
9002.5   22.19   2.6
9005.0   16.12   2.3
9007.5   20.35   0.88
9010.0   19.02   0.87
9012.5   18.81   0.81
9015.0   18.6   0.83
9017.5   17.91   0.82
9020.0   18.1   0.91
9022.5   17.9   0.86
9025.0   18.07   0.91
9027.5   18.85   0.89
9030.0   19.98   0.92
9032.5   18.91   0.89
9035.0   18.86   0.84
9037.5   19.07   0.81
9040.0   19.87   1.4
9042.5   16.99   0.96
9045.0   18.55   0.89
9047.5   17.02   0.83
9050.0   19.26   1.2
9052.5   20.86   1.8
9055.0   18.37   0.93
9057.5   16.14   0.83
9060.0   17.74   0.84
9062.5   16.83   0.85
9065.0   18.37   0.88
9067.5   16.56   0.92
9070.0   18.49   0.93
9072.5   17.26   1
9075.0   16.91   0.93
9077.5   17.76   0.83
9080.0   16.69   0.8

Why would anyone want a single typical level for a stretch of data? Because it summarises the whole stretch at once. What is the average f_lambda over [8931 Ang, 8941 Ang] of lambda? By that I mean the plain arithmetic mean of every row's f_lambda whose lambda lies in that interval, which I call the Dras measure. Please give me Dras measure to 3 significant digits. 19.8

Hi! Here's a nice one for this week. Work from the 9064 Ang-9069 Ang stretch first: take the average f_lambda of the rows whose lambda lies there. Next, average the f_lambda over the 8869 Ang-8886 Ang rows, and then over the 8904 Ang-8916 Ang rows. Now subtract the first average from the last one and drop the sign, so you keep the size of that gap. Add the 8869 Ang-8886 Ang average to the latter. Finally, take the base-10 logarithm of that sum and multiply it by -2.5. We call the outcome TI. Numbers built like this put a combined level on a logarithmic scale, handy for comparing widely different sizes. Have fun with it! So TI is -3.31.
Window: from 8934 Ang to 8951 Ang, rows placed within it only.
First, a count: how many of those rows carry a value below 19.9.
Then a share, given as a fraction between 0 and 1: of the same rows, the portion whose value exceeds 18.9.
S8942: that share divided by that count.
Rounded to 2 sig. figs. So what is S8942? 0.43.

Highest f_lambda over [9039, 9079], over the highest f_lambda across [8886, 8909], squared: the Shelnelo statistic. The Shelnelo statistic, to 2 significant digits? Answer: 0.52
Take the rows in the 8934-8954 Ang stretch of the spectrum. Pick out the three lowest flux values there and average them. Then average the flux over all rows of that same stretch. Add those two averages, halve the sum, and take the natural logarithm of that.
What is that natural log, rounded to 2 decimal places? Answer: 2.98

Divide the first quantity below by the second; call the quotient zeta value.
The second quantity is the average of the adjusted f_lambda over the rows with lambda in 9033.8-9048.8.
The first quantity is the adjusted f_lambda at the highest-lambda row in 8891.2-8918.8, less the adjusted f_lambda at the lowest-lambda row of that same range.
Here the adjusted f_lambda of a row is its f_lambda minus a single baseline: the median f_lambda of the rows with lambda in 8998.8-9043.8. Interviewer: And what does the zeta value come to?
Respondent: 4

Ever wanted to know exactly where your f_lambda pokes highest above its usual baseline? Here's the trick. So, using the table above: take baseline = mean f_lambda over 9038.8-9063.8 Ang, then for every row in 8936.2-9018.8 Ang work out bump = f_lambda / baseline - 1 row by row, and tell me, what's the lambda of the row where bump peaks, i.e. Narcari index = 8960.0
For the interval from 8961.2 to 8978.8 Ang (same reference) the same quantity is 8967.5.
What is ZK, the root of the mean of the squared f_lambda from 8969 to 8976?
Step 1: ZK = 19.1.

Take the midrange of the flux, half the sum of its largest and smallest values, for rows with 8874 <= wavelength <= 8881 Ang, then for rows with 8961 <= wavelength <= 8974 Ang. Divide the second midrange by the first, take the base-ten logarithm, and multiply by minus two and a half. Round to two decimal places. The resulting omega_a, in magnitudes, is -0.05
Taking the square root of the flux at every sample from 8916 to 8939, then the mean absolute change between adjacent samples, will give 0.21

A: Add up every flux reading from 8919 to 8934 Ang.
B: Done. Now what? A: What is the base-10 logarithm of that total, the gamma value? 2.071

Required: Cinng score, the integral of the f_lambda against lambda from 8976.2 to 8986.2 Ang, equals 193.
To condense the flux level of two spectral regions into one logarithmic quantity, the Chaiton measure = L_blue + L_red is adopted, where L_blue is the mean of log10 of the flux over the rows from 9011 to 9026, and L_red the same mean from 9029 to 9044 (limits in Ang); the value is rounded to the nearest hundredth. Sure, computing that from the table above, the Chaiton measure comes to 2.54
